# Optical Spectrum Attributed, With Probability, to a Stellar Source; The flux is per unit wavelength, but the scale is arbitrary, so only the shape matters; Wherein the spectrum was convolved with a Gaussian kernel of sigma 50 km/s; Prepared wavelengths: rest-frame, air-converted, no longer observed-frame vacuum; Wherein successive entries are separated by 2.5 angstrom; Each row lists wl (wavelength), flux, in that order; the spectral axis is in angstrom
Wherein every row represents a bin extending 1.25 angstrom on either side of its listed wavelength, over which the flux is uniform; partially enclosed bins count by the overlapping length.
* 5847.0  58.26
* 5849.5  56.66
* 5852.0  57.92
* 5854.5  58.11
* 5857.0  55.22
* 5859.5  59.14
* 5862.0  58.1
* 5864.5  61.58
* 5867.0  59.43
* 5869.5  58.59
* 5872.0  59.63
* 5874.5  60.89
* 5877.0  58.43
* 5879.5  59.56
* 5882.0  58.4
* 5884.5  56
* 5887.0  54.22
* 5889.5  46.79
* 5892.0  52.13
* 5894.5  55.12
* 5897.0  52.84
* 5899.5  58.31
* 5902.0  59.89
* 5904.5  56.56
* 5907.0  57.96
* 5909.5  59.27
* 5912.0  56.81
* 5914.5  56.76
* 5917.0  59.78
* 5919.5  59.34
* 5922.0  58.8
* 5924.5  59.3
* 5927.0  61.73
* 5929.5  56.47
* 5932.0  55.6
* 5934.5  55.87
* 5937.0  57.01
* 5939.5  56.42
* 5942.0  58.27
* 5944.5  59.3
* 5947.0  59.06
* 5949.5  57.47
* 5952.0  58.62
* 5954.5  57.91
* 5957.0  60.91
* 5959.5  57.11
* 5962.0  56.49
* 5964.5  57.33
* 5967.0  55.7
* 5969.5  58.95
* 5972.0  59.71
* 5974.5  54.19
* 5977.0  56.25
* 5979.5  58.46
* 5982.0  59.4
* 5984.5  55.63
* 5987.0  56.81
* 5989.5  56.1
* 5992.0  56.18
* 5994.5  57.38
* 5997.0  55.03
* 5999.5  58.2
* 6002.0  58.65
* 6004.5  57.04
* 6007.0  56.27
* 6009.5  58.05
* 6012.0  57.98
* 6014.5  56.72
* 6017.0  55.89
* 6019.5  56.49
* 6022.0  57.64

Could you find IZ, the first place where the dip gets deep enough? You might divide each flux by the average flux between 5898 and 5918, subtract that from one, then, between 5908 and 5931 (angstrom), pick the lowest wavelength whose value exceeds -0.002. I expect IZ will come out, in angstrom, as 5912.0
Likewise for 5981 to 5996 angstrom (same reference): 5984.5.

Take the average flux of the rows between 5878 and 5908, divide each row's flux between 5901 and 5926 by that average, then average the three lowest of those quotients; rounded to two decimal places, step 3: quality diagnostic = 1.02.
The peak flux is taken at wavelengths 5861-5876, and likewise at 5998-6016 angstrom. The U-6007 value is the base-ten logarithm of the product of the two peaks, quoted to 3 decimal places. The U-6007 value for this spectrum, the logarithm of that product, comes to 3.558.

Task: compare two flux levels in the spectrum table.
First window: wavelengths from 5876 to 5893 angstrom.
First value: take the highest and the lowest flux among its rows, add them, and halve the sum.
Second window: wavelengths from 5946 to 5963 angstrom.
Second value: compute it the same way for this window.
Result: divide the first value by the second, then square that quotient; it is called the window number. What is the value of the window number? 0.82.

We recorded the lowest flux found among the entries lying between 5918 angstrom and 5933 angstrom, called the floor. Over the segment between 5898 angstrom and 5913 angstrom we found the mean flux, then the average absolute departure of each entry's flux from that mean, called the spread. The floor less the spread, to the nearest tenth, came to 54.6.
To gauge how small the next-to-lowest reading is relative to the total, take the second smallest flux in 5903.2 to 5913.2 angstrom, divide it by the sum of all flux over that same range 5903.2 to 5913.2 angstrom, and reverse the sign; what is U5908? -0.246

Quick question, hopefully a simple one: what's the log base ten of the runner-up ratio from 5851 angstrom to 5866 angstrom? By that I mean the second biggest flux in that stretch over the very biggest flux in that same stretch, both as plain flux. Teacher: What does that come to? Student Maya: -0.018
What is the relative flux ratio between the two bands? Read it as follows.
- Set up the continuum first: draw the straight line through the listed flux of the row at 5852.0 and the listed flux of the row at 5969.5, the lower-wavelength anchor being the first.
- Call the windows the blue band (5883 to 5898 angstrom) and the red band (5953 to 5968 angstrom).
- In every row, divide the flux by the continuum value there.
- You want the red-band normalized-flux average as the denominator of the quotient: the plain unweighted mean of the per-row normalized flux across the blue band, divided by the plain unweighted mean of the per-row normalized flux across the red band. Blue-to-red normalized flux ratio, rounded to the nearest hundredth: 0.93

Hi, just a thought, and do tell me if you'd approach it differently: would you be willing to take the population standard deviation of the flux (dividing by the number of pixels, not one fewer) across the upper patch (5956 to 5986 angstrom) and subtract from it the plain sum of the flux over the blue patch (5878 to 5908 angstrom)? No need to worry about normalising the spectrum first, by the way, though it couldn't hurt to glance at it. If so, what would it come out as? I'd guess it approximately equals -666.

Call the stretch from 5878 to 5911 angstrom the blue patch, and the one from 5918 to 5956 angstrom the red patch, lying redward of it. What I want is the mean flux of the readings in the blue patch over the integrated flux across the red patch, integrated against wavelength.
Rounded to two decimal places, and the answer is 0.03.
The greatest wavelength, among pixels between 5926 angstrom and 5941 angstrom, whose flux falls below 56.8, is 5939.5 angstrom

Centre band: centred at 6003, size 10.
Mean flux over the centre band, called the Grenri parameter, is 57.5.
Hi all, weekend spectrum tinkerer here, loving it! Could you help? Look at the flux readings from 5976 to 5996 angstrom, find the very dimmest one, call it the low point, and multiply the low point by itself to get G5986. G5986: 3095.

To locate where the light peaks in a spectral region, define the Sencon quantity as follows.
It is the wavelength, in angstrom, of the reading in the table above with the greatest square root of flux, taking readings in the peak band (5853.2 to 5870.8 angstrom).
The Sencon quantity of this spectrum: 5864.5 angstrom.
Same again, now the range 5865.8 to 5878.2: 5874.5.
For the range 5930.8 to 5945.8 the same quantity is 5944.5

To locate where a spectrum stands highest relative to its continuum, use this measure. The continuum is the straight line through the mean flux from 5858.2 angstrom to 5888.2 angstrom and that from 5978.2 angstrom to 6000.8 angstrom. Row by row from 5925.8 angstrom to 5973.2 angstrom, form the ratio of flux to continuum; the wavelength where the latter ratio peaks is 5927.0 angstrom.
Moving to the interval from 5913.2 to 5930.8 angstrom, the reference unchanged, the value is 5927.0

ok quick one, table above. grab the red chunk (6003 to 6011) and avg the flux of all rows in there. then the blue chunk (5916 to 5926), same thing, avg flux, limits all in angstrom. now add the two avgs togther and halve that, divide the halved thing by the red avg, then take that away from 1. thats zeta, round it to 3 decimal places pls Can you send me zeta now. -0.019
